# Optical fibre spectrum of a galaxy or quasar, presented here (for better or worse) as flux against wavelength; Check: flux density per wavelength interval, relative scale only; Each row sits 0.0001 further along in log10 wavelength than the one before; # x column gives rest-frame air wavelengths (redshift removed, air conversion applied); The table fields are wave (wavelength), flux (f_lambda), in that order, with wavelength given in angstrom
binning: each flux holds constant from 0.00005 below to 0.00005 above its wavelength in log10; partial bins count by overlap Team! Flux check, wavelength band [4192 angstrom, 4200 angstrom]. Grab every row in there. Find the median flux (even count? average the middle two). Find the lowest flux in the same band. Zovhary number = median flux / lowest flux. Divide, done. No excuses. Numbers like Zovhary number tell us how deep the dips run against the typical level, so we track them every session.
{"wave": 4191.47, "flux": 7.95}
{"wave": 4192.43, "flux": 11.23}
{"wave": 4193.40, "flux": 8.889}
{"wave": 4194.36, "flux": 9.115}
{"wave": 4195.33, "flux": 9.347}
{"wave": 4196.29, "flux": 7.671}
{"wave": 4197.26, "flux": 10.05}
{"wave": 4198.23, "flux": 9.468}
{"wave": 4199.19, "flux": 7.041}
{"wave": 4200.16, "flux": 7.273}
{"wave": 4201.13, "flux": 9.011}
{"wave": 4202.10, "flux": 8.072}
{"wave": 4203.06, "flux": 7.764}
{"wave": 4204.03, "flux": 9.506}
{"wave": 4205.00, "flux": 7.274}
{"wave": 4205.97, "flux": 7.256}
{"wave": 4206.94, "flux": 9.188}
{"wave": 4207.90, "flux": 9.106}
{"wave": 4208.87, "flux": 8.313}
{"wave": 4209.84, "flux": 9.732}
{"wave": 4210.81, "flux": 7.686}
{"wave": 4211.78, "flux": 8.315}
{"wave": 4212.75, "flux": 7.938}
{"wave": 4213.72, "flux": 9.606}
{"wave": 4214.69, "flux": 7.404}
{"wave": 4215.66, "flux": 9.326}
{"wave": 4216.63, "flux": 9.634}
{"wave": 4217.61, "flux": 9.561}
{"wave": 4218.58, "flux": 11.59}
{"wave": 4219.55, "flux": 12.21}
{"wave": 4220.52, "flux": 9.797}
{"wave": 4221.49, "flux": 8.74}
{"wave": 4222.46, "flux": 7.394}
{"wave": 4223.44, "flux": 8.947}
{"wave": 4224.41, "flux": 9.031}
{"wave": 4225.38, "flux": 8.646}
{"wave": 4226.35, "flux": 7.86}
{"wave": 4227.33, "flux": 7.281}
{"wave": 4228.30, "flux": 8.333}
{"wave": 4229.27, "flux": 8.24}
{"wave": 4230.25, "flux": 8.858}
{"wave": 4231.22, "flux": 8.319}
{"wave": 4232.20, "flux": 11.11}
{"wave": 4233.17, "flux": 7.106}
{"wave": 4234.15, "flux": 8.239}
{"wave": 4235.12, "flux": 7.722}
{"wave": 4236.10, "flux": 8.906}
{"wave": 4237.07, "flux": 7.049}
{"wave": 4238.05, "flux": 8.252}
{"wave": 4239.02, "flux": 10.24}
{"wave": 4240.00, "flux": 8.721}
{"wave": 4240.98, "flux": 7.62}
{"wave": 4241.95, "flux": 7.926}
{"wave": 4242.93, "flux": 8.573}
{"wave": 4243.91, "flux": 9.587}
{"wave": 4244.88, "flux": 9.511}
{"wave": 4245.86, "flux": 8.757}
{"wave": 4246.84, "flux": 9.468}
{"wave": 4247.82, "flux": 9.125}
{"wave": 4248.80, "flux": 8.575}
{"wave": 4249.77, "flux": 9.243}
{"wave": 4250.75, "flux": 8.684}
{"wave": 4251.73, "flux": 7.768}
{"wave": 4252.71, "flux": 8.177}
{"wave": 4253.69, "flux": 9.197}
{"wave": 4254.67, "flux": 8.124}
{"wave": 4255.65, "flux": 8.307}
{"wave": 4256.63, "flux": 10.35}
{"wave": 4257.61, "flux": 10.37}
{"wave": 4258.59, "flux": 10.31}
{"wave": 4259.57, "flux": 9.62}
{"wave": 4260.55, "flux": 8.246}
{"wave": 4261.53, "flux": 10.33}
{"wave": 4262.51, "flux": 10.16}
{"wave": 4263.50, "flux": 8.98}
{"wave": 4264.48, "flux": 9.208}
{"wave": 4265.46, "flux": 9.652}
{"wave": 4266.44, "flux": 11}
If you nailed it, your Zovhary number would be 1.31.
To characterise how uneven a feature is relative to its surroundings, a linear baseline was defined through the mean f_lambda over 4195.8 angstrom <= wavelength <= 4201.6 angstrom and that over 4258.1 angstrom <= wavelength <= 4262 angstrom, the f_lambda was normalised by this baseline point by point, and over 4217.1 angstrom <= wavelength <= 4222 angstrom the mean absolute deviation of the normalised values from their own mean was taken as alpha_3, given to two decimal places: 0.14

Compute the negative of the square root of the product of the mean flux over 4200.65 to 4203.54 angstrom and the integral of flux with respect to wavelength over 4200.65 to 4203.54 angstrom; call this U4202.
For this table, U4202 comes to -14.1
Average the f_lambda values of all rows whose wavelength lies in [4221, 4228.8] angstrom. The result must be 8.3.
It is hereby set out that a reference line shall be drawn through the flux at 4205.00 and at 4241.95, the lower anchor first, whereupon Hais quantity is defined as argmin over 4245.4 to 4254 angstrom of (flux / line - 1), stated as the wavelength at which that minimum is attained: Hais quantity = 4251.73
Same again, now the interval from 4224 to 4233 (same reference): 4227.33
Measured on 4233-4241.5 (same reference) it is 4237.07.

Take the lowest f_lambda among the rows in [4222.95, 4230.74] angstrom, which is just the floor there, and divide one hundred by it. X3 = 13.7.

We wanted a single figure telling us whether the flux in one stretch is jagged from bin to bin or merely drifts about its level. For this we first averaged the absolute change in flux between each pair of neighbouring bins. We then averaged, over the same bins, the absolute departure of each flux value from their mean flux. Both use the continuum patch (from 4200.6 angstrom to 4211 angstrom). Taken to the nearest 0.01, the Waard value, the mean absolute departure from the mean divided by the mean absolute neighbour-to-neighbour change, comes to 0.68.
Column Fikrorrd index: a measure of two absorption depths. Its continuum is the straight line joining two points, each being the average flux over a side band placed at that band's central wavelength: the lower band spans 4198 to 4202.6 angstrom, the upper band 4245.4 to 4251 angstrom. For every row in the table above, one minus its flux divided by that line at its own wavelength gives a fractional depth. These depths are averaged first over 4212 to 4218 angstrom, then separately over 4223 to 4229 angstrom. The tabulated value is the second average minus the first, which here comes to 0.09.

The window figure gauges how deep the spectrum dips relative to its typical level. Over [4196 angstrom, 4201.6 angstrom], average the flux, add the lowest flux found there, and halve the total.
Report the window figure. 7.7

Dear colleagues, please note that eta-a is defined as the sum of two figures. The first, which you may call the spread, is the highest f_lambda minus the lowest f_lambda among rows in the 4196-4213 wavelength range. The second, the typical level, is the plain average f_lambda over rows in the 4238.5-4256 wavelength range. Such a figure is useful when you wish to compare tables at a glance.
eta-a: 11.8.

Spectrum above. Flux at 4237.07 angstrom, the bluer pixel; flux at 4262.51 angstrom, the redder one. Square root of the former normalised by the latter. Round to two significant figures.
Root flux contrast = 0.83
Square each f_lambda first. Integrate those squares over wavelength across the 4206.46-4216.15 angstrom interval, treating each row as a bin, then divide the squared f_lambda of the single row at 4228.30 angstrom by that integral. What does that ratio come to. 0.095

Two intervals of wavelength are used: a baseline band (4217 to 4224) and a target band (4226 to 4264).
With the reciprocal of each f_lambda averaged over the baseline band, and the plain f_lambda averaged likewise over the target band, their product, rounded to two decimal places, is 0.93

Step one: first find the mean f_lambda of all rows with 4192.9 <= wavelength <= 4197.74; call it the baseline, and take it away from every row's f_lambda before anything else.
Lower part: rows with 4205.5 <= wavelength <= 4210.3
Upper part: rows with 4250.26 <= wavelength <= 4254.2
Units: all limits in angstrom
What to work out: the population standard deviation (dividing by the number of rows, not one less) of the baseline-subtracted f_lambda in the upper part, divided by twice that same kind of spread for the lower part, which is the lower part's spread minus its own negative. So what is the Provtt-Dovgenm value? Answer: 0.31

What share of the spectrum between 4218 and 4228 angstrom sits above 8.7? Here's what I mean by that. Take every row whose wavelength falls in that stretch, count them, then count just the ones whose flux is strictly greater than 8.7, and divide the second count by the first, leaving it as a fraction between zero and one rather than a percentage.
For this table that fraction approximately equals 0.60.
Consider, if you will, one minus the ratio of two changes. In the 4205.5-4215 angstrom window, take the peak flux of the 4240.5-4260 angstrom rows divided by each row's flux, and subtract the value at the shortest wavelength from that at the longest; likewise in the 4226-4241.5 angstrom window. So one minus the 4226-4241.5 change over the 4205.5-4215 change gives 2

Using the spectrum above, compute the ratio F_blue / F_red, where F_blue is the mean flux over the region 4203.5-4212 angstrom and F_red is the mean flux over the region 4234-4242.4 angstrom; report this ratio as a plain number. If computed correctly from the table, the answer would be 1.02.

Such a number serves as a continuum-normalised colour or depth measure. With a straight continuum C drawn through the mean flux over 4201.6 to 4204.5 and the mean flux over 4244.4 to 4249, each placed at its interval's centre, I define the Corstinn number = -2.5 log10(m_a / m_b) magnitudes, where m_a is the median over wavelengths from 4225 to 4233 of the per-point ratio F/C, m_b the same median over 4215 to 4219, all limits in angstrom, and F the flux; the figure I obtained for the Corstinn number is 0.18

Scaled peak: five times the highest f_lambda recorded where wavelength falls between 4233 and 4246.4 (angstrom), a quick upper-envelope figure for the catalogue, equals 51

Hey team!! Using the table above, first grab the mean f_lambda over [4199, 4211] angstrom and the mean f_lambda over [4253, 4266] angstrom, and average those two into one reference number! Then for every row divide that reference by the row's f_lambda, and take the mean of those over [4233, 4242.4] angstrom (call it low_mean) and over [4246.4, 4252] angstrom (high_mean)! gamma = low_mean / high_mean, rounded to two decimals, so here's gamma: 1.08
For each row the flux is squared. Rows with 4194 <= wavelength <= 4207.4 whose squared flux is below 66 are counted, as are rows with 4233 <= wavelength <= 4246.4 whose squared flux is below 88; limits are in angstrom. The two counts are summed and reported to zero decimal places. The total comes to 18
